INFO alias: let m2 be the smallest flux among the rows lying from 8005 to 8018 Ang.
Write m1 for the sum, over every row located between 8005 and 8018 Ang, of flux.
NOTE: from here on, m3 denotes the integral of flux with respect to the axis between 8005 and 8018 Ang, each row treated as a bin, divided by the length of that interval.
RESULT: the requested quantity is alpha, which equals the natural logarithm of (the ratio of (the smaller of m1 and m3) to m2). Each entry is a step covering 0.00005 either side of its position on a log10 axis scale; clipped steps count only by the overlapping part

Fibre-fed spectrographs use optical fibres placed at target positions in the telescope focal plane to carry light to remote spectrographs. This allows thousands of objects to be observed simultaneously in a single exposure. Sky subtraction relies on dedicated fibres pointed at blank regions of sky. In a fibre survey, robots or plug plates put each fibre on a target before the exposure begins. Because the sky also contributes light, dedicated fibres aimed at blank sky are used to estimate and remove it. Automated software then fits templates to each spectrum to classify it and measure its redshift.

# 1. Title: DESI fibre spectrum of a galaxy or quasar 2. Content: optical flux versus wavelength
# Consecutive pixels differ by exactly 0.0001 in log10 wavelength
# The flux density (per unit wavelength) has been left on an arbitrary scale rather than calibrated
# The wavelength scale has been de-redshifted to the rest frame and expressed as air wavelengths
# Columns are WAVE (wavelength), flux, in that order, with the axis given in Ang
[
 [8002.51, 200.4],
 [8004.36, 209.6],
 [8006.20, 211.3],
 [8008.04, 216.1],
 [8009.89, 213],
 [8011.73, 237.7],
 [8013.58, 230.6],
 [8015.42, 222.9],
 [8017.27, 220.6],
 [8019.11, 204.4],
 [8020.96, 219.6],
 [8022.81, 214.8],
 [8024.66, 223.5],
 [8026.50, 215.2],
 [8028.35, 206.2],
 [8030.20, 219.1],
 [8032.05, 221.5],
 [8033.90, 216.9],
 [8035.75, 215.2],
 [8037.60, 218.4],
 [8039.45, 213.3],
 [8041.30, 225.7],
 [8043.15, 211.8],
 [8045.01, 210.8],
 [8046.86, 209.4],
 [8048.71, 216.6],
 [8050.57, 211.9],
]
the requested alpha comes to 0.047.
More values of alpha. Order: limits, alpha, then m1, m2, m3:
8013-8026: 0.070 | 1536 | 204.4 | 219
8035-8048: 0.026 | 1505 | 209.4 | 215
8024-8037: 0.050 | 1518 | 206.2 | 217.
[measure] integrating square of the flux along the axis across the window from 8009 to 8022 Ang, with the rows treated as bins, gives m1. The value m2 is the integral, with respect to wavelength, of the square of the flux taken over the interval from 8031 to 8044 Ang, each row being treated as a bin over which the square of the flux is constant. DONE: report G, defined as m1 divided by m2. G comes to 1.035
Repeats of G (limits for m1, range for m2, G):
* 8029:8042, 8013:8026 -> 0.991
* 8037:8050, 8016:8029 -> 0.996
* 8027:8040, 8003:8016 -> 0.966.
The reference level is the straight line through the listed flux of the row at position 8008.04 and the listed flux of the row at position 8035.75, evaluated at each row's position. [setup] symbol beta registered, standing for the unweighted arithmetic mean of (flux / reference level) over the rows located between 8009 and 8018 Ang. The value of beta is 1.04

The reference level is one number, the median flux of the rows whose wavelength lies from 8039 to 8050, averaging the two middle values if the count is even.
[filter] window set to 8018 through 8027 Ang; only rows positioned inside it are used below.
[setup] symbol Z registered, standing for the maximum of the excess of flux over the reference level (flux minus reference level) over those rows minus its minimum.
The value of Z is 19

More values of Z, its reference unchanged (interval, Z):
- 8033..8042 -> 12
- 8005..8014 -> 26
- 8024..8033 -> 17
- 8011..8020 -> 33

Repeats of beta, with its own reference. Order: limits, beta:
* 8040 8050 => 1.00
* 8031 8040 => 1.01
